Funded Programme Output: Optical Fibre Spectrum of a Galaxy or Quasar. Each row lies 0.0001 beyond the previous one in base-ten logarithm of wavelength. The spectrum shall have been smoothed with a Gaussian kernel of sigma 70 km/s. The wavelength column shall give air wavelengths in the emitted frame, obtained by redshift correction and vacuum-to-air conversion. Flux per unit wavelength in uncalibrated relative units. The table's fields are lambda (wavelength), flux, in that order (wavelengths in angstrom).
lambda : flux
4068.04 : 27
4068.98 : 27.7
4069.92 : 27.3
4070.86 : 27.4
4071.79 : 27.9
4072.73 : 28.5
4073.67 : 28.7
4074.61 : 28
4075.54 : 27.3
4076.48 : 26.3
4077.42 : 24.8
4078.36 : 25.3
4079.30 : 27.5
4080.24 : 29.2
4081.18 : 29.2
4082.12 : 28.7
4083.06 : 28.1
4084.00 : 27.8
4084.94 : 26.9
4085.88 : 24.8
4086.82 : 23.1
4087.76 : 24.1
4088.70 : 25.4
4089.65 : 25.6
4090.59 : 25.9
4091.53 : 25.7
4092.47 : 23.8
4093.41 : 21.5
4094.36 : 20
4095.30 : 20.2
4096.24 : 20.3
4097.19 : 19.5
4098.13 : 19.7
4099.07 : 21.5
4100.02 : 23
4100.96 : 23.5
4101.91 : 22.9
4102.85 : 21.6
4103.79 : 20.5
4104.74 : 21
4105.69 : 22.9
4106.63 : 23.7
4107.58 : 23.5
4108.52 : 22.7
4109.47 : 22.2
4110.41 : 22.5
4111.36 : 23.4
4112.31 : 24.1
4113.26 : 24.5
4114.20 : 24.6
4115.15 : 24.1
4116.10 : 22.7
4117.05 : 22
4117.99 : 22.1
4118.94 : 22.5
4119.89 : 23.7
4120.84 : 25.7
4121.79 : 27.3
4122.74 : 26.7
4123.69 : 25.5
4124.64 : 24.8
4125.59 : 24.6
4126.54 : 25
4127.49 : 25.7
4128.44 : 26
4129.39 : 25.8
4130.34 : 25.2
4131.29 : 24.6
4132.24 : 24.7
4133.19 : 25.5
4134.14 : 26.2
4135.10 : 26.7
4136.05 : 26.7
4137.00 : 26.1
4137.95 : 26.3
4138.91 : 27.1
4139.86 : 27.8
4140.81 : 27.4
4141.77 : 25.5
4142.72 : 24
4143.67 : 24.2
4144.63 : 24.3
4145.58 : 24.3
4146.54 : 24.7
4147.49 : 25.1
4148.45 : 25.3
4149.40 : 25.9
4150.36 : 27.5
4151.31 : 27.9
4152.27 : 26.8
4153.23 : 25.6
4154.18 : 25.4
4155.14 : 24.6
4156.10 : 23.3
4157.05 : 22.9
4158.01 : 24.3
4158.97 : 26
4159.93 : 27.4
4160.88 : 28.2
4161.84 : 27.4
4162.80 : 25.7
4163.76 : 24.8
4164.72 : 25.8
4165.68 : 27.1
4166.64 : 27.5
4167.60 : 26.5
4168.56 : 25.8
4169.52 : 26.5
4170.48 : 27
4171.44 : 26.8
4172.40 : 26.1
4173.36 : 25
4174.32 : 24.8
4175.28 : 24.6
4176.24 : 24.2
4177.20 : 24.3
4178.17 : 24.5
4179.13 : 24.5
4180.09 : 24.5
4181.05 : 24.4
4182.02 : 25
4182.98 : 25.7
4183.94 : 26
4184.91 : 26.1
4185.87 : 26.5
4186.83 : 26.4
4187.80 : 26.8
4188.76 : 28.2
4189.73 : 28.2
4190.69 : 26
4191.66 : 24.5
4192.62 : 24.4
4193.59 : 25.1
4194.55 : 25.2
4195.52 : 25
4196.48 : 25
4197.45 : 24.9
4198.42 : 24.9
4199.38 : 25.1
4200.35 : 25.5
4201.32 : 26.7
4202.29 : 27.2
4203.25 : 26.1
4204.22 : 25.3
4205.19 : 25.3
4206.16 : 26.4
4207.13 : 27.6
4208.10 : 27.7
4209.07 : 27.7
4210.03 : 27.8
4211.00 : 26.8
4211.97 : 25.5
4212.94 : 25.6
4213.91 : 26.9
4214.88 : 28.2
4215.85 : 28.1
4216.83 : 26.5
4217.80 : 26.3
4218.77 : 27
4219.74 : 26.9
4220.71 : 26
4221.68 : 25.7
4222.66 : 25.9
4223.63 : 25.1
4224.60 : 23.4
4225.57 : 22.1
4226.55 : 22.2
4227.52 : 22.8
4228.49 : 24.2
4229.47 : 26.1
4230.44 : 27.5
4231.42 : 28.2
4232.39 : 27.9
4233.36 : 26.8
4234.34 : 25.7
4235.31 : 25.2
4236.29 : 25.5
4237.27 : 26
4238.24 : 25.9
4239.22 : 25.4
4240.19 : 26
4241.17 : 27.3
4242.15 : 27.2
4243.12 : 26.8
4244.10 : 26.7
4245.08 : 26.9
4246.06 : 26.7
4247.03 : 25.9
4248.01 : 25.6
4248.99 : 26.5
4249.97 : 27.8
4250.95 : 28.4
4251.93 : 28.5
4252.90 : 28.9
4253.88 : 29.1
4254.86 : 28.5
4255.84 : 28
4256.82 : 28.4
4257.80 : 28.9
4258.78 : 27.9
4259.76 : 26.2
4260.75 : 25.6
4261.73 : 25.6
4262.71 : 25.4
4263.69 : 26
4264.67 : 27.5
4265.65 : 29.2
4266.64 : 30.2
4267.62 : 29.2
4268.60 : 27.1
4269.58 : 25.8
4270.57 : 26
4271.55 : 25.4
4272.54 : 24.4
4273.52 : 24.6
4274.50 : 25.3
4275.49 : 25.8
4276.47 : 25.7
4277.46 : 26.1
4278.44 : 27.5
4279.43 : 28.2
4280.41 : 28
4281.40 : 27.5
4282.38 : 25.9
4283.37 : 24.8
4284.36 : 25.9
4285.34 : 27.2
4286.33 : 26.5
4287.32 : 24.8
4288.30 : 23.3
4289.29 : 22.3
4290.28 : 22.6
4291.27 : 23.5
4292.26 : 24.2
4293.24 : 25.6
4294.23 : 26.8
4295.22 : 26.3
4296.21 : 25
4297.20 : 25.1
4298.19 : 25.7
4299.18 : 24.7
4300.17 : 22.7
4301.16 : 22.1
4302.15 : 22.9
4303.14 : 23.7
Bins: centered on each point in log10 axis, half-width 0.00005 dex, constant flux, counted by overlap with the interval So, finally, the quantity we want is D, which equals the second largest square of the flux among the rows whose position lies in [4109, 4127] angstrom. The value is 713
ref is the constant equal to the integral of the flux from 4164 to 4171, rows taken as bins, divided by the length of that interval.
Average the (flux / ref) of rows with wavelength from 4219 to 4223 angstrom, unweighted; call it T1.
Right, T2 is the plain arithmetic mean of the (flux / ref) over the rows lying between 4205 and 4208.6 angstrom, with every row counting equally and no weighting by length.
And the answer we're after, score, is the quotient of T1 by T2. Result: 0.98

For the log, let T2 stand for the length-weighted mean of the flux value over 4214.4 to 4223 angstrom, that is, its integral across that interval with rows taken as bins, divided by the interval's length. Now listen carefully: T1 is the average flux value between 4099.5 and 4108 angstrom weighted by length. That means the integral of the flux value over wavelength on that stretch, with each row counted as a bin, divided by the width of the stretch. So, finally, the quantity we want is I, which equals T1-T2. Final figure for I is -4.2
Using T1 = 22.5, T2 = 26.7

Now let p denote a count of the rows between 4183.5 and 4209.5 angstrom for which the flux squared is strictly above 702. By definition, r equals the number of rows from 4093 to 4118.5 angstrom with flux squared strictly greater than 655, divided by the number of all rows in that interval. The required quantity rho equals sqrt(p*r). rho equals 0.0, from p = 9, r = 0.00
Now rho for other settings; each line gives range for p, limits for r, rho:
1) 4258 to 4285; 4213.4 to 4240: 2.6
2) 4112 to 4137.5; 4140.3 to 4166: 1.4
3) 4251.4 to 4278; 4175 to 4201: 2.1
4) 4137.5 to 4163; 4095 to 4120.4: 0.0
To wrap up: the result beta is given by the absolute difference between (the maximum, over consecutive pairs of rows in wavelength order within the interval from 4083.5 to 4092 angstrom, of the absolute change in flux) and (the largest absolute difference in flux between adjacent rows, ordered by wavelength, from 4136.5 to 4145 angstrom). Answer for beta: 0.20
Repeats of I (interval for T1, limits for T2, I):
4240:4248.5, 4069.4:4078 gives -0.8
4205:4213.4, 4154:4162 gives 1.3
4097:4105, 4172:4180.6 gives -3.2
